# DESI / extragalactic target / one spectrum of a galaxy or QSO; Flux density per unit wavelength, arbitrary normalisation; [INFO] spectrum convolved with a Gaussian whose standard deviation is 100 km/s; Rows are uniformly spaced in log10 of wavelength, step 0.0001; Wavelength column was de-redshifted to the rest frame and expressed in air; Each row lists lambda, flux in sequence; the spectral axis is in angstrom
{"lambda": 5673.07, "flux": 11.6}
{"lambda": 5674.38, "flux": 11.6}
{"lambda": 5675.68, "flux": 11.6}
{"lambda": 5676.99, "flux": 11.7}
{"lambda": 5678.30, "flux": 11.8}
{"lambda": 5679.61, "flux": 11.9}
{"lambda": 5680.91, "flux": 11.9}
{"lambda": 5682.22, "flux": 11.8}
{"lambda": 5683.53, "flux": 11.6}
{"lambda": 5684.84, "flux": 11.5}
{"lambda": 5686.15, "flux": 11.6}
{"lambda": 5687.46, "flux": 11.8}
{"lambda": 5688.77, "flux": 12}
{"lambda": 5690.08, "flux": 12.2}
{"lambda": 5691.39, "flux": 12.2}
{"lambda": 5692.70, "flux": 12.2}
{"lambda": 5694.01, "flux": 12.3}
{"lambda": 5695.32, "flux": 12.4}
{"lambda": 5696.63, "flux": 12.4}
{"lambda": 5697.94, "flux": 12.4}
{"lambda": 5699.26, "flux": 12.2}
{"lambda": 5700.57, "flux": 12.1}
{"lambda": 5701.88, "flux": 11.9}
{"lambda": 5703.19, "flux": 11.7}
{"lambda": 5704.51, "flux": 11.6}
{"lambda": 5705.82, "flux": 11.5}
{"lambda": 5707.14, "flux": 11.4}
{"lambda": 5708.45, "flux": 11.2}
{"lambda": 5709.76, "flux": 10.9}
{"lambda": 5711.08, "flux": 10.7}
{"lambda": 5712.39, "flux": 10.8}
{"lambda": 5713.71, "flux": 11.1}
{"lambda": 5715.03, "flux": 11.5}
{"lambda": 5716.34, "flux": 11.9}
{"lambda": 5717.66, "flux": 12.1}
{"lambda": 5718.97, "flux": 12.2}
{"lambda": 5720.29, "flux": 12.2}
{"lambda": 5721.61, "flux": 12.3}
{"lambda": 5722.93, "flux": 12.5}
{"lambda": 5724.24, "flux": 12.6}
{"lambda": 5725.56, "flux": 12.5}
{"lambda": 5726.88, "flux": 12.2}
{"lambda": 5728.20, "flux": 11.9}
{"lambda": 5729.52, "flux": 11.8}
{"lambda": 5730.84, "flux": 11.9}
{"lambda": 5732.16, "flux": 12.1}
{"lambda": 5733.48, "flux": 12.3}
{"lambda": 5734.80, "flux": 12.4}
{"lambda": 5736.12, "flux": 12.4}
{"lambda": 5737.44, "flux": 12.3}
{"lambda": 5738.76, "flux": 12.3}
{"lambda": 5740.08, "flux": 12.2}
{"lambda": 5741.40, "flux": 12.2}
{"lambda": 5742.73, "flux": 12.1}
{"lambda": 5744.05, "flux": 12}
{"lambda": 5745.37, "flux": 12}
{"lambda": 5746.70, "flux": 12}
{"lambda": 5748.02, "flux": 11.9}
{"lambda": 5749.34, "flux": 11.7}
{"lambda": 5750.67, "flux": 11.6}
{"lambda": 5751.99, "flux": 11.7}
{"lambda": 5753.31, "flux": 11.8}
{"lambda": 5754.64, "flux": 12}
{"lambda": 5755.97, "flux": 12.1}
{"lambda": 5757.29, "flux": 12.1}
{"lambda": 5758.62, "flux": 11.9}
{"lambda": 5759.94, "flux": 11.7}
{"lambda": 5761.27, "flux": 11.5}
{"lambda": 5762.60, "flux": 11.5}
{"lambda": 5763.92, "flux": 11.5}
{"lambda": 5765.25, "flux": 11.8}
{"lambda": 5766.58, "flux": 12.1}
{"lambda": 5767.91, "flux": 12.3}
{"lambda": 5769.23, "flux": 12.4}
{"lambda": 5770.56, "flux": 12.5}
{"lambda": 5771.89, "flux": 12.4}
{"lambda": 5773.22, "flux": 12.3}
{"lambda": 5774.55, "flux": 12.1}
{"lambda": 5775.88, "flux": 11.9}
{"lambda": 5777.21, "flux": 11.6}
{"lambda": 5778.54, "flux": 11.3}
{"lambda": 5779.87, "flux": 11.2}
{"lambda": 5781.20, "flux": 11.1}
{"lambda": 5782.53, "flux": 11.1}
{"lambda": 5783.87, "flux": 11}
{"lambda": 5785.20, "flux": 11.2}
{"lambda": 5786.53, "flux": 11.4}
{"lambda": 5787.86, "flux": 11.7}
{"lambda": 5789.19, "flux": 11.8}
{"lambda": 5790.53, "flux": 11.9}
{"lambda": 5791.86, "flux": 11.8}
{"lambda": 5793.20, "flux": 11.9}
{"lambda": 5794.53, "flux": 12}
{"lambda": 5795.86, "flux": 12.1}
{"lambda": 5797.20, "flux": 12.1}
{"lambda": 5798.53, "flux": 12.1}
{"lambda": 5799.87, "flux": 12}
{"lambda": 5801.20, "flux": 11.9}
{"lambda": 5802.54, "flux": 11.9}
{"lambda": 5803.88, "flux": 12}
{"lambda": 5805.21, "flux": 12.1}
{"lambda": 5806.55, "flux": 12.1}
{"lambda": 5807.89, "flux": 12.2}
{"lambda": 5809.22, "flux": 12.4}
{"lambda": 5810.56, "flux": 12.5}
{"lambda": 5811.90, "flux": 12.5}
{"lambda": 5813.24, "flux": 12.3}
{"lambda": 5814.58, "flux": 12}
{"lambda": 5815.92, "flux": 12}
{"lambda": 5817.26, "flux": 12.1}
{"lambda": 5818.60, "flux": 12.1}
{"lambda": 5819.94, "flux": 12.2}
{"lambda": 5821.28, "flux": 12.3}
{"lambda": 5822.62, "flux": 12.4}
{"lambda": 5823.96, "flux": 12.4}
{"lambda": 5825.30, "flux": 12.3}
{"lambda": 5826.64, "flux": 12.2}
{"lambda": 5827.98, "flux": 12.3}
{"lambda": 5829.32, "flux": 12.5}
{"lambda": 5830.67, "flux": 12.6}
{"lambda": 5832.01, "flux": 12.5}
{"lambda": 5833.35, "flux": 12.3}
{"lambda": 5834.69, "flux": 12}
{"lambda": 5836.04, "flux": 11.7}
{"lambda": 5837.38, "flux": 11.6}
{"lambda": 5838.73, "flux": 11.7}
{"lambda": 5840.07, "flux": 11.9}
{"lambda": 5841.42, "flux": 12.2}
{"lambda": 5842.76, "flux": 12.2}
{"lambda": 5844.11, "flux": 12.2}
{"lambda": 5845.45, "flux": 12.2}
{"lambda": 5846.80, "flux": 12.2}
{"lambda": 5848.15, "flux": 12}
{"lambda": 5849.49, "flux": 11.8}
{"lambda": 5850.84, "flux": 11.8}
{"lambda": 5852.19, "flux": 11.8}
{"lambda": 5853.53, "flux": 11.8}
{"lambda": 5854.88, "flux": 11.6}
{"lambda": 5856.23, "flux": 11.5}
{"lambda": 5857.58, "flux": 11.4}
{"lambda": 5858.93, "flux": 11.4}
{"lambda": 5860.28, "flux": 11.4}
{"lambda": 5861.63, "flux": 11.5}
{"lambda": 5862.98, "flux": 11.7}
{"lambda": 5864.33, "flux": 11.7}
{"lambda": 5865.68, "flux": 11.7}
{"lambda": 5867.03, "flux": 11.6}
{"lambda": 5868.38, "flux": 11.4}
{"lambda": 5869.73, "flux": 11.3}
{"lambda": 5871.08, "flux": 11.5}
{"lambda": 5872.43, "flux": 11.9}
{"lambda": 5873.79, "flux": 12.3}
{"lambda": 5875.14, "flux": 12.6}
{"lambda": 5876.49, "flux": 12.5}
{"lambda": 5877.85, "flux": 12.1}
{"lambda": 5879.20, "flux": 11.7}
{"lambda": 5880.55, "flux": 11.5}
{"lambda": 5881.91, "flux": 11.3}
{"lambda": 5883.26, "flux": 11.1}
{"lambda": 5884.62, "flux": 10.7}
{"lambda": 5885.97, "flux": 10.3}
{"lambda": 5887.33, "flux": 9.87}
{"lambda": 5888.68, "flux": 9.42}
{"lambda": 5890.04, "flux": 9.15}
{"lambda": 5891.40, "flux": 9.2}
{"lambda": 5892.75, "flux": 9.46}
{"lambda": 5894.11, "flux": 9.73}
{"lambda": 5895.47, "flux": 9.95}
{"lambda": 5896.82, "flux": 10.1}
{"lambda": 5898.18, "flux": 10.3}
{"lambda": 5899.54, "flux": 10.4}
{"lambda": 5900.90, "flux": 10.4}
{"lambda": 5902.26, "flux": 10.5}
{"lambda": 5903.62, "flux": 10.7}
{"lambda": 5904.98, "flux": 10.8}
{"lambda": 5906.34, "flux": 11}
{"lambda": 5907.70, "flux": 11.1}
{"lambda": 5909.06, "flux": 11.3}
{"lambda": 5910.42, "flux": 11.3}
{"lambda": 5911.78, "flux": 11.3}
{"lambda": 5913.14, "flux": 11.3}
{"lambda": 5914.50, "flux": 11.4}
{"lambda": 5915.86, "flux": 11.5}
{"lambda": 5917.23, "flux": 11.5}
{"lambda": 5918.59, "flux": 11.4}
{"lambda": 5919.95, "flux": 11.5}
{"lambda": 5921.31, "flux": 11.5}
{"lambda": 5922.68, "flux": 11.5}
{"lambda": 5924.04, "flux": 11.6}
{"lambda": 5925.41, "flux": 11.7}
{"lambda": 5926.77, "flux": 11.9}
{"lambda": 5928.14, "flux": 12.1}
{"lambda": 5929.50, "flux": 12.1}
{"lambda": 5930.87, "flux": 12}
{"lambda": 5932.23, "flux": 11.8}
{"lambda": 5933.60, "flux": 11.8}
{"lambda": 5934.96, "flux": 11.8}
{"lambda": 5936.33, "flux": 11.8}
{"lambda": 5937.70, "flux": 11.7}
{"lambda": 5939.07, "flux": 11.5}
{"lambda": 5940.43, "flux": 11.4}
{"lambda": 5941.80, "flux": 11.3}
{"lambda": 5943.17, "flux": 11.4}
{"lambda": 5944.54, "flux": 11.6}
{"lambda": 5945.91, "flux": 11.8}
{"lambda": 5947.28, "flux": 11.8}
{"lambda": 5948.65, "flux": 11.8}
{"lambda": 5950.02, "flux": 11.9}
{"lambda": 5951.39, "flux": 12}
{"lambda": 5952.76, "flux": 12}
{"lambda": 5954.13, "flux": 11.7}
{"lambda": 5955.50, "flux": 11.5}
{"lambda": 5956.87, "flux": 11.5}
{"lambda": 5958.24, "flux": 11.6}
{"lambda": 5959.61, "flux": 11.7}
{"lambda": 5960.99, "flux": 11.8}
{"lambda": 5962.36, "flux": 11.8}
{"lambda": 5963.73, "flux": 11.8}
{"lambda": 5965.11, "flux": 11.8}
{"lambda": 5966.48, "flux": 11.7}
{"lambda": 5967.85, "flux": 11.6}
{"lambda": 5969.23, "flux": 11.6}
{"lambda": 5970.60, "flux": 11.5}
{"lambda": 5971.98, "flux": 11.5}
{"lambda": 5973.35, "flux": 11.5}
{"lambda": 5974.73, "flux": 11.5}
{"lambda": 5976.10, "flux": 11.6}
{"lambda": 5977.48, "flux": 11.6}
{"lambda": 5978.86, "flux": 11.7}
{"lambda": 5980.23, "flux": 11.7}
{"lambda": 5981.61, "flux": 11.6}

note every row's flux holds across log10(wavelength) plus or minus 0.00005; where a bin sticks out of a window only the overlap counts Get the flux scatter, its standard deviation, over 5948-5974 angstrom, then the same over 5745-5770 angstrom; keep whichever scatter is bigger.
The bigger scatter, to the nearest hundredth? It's 0.26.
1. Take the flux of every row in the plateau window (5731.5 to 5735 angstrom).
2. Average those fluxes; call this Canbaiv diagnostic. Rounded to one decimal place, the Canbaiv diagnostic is 12.3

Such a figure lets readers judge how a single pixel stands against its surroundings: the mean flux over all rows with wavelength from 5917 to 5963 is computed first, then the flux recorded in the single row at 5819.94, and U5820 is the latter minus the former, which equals 0.50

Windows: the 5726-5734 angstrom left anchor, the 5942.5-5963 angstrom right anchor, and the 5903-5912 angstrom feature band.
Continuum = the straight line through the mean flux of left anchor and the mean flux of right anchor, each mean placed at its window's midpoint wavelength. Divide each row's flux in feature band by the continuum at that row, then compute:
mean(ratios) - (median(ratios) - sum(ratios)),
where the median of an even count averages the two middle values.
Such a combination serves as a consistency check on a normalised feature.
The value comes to 6.6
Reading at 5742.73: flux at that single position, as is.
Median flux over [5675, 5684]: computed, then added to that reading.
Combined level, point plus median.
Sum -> 23.9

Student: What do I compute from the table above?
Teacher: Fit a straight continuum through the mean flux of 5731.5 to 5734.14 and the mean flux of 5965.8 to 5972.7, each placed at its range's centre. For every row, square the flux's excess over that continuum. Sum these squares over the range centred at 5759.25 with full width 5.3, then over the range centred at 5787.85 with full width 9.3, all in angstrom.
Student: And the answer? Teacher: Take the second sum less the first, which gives 2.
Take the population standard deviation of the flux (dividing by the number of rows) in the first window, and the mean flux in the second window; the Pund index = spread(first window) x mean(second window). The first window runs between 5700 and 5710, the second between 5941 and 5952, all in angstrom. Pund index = 4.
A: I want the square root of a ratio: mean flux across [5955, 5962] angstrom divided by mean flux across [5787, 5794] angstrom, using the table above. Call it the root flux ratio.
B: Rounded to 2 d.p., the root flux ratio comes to 0.99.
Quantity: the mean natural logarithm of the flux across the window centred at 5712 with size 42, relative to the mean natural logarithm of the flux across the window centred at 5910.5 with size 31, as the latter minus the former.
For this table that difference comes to -0.074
